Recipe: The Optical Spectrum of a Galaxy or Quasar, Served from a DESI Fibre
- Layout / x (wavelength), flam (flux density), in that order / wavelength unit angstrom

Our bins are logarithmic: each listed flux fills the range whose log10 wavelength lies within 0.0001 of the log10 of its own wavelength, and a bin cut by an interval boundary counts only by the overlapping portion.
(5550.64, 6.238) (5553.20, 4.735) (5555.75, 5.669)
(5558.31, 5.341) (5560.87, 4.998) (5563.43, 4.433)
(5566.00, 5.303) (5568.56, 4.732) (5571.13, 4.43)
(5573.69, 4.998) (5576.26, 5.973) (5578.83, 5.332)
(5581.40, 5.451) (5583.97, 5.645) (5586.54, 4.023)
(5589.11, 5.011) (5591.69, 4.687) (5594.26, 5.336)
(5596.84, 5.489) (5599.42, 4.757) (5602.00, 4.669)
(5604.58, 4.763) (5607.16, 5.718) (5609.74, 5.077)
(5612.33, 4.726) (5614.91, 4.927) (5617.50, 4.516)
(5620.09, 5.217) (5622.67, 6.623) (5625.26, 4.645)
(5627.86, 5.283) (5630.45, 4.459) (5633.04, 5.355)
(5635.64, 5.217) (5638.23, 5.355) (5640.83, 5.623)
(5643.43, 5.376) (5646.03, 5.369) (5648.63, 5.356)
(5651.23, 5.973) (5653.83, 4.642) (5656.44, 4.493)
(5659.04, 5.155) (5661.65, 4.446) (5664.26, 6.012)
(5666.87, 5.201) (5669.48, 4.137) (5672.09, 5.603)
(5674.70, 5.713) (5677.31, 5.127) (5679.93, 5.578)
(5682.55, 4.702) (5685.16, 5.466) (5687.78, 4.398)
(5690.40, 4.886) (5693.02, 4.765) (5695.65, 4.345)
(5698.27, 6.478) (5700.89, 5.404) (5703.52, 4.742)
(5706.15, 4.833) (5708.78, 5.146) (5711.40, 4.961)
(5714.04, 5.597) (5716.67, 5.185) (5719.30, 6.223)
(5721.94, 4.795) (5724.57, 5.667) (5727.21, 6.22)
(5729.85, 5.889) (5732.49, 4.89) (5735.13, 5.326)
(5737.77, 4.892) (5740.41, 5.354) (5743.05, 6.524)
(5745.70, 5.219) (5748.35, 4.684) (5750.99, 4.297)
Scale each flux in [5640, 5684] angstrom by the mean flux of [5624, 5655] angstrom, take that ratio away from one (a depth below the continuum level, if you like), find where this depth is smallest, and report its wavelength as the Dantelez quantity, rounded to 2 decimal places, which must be 5664.26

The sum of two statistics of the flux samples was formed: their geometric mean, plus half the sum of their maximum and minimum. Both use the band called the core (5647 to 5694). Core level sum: 10.1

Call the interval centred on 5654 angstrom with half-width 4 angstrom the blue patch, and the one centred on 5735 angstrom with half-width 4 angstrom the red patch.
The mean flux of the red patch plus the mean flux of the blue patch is 10.1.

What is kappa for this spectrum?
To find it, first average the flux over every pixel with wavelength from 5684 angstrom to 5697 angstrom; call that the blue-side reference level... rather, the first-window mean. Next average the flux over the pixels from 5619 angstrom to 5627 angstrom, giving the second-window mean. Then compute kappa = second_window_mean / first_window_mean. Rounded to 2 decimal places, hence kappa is 1.15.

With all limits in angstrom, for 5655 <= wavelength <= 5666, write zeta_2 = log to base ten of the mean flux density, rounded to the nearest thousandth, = 0.701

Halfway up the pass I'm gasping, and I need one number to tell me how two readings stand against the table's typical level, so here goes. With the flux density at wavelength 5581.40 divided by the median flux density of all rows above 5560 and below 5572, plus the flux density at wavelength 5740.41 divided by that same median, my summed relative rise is 2.28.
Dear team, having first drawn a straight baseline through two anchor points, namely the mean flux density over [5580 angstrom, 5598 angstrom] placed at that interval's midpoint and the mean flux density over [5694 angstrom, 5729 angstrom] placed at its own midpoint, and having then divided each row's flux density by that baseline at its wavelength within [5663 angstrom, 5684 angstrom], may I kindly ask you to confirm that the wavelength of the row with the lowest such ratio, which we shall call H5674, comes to 5669.48 angstrom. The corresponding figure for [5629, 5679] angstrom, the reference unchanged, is 5669.48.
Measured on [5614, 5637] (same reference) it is 5630.45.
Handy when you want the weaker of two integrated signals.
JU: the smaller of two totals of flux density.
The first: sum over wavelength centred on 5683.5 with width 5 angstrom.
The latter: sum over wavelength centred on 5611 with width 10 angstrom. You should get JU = 10.2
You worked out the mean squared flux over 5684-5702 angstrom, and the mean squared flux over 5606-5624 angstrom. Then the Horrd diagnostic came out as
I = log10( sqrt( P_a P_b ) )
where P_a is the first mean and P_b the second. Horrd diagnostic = 1.44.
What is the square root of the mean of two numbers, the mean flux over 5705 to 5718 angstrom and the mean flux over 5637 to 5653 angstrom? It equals 2.31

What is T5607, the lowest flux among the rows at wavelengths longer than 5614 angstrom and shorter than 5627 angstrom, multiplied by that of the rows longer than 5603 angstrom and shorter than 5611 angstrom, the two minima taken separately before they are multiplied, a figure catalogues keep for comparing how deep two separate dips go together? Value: 21.5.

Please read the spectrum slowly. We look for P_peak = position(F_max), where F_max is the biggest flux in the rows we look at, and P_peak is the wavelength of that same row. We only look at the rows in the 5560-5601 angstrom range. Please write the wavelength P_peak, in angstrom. 5576.26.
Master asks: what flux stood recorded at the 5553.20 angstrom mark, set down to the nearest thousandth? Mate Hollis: 4.735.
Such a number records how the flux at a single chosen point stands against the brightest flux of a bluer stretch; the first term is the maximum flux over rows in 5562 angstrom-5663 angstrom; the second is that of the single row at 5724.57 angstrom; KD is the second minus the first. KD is -1.0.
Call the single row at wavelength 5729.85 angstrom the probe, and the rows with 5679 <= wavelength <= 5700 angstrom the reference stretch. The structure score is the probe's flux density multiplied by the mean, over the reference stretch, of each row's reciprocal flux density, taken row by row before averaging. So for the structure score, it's 1.18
